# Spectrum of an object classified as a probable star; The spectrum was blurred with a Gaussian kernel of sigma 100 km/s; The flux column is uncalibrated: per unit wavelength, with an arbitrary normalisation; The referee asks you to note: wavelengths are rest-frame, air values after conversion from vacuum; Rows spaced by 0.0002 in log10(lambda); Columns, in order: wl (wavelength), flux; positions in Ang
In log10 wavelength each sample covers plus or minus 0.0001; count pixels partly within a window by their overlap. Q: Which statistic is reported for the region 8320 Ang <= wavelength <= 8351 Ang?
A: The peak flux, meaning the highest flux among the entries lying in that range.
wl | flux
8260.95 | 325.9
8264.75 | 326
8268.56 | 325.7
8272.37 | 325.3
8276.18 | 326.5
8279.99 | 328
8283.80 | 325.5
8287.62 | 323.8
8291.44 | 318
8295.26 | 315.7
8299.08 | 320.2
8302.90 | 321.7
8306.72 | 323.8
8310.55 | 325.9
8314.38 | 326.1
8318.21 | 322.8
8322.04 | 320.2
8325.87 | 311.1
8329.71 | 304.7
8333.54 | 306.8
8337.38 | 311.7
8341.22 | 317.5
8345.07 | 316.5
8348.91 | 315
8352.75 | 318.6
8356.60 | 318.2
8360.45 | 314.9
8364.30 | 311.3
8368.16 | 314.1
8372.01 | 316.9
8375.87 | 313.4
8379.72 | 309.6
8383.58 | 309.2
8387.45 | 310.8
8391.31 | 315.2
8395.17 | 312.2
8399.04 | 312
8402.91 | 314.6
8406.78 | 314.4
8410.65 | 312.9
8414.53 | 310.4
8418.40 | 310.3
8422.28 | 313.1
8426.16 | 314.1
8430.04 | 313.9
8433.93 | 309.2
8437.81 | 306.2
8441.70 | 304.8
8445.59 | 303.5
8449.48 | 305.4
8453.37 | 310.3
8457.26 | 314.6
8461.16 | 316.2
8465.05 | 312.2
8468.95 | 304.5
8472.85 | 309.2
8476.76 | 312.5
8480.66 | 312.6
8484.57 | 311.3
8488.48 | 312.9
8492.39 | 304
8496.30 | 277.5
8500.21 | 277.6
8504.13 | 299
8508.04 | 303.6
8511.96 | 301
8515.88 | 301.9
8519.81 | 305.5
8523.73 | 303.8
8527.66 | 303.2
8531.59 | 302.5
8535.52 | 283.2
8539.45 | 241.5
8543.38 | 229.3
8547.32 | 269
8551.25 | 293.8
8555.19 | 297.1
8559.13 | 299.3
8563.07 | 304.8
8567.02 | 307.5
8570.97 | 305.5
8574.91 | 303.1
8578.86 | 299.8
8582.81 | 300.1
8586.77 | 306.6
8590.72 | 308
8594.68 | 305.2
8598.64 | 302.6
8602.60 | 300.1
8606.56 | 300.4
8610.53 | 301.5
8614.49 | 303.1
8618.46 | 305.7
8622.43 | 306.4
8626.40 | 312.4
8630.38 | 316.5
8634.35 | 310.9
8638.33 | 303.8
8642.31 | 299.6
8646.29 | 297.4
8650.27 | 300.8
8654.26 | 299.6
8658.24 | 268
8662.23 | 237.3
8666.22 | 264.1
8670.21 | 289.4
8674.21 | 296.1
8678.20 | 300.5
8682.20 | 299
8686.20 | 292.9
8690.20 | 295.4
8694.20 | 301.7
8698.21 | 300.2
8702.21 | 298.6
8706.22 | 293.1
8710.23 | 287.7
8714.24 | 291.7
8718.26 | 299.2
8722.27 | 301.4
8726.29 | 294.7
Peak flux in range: 320.2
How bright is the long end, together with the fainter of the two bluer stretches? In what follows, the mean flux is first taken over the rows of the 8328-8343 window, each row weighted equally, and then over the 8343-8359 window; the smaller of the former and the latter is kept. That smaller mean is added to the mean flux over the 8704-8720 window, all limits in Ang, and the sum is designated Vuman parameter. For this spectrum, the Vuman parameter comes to 603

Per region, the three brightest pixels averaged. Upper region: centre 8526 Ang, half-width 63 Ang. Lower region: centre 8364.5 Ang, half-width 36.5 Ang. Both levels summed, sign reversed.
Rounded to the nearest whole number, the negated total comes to -631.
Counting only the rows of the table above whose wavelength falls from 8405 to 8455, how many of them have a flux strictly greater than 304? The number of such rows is 12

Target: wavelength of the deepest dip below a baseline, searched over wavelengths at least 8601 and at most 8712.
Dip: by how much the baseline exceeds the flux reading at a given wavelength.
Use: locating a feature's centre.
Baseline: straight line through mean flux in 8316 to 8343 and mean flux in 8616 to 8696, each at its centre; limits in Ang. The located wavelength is 8662.23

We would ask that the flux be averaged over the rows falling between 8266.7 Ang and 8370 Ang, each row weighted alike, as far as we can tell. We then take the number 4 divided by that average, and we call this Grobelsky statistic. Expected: 0.0125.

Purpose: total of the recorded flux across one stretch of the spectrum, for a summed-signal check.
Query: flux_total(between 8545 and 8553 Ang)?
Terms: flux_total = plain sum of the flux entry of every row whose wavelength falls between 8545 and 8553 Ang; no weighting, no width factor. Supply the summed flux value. 563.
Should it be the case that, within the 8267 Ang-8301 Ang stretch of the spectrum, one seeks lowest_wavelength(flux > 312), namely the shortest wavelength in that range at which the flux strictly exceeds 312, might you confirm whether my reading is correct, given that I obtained 8268.56 Ang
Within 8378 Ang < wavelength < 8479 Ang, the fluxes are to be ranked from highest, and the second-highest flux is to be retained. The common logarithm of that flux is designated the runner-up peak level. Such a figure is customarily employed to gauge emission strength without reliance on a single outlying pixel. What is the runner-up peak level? 2.50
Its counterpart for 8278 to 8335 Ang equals 2.51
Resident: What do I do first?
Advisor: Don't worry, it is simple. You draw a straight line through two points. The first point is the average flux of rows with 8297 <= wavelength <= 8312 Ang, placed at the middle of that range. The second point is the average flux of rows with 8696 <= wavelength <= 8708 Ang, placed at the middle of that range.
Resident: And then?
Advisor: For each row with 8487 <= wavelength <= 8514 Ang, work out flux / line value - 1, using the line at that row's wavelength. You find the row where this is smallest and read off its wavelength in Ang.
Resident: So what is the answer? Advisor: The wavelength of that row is 8496.30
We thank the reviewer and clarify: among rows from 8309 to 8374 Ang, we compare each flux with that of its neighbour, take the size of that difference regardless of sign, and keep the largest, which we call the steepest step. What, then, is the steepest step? 9.1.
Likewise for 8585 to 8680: 31.6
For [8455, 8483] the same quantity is 7.7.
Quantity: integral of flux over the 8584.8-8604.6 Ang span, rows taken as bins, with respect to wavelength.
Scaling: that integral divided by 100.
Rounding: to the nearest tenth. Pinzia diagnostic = 60.3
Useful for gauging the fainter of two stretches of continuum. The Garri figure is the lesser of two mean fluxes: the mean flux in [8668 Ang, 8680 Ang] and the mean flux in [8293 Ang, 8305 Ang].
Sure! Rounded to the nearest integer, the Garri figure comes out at 295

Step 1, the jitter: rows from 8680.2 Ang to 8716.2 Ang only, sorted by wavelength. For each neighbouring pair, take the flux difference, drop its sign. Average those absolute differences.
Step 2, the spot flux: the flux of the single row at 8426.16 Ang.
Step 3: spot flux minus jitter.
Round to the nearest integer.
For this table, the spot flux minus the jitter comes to 310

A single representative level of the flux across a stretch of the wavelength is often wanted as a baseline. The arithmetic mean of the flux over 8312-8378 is 315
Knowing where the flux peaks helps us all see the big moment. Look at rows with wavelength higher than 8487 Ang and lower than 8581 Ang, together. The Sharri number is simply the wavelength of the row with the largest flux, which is 8488.48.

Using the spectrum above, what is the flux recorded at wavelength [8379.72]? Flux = 309.6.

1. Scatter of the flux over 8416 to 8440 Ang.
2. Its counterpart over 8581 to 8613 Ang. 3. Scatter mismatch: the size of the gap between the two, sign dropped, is 0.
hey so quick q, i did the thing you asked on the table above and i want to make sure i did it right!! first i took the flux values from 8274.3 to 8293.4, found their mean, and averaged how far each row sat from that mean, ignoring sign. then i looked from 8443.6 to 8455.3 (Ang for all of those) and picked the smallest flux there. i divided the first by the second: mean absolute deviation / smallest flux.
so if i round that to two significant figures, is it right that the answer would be 0.0091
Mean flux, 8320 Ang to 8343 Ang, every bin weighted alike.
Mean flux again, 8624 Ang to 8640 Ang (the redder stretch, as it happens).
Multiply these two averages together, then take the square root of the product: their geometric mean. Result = 311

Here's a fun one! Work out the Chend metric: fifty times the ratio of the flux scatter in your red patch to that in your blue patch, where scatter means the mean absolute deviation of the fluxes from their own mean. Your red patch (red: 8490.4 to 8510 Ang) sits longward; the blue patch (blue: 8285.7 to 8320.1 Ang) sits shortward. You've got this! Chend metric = 215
